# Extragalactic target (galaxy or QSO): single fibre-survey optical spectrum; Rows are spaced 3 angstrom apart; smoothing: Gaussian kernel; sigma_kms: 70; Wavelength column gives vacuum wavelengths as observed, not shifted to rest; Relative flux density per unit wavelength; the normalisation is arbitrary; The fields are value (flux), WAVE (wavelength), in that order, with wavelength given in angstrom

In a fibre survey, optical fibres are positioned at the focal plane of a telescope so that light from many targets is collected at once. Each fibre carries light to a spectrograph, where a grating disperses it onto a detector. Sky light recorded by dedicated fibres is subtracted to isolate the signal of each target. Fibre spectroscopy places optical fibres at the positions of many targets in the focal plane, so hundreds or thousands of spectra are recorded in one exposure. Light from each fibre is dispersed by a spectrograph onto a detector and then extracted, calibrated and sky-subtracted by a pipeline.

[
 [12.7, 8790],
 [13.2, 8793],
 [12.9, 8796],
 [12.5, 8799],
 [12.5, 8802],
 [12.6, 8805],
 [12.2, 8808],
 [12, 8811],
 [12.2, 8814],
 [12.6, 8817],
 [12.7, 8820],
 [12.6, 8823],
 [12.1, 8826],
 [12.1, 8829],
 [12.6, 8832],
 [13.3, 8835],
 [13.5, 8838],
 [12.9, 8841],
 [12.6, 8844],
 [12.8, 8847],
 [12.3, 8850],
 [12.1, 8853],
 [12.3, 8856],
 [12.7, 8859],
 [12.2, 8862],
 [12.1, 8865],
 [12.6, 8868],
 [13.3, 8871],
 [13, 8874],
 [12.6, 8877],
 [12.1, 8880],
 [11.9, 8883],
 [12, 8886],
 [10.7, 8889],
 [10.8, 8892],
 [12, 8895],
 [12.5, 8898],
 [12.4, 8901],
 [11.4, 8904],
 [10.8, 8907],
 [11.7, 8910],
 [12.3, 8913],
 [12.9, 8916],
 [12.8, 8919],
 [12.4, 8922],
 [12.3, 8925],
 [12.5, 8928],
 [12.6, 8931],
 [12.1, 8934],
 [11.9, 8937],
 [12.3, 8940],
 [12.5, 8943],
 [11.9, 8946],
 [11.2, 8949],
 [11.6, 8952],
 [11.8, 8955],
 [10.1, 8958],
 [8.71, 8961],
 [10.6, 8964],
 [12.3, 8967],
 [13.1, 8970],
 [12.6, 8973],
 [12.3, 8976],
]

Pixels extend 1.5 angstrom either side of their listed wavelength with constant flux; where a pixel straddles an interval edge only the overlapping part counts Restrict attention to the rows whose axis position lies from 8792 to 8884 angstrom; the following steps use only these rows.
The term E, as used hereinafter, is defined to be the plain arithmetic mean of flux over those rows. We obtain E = 12.6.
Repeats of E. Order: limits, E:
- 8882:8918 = 11.8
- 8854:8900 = 12.2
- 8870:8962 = 11.9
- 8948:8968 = 10.9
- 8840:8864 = 12.5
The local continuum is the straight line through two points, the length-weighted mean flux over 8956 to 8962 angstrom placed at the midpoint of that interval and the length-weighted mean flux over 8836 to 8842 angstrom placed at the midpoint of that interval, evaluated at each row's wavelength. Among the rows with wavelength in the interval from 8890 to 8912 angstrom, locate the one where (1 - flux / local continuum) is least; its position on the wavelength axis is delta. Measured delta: 8898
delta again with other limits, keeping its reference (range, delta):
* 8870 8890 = 8871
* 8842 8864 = 8859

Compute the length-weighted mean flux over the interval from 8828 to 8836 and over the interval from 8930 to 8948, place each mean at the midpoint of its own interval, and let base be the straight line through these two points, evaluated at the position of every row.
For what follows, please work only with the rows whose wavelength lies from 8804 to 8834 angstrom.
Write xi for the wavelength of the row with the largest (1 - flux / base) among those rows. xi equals 8811 angstrom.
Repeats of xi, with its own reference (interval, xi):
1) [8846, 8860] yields 8853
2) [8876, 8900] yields 8889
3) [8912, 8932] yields 8913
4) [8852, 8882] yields 8853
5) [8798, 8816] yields 8811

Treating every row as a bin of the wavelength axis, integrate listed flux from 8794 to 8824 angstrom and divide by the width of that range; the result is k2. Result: 12.5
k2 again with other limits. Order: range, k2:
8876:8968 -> 11.8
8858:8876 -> 12.6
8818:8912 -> 12.3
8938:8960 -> 11.6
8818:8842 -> 12.7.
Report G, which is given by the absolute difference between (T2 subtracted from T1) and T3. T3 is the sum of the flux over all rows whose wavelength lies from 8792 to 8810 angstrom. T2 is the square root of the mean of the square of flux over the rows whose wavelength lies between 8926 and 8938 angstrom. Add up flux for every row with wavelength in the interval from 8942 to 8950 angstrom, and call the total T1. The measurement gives 53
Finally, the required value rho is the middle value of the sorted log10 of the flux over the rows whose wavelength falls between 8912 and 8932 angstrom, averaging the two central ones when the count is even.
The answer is 1.10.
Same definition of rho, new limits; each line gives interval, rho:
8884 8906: 1.08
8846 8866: 1.09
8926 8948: 1.09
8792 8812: 1.10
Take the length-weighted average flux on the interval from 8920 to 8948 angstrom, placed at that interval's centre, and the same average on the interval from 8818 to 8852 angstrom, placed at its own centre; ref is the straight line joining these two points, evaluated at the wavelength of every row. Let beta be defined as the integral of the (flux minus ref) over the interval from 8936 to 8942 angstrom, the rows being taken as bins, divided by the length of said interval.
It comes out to -0.1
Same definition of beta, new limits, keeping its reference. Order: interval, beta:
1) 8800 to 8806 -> -0.3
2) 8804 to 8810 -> -0.4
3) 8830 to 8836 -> 0.2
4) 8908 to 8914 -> -0.5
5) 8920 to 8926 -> 0.1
